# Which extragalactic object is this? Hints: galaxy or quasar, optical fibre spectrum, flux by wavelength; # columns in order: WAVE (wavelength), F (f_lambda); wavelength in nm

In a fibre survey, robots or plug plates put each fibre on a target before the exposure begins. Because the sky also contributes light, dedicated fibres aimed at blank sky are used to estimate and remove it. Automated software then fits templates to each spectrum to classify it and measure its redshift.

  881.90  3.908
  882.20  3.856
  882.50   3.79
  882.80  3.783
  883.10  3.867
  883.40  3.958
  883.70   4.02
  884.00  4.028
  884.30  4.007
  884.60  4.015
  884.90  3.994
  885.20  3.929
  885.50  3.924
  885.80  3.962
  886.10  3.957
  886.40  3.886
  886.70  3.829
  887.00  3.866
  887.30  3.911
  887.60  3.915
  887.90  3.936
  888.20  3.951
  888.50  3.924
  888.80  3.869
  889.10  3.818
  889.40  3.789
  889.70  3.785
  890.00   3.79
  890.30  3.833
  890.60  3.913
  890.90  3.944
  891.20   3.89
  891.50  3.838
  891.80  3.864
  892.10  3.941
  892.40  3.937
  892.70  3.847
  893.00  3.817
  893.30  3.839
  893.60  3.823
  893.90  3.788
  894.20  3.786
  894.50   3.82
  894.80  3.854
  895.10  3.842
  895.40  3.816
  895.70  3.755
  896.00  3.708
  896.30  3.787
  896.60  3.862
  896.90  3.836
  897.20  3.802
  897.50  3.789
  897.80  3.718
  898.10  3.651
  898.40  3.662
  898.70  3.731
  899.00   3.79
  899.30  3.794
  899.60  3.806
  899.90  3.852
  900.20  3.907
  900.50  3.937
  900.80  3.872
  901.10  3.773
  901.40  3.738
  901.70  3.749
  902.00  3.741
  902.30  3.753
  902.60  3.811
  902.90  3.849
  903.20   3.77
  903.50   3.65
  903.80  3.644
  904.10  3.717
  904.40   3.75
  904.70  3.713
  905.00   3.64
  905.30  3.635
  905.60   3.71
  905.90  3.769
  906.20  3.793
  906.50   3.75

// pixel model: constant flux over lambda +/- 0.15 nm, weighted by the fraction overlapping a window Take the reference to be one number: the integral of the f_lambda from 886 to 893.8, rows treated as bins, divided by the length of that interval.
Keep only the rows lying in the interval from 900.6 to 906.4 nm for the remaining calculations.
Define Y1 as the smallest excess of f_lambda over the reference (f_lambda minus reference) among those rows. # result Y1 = -0.24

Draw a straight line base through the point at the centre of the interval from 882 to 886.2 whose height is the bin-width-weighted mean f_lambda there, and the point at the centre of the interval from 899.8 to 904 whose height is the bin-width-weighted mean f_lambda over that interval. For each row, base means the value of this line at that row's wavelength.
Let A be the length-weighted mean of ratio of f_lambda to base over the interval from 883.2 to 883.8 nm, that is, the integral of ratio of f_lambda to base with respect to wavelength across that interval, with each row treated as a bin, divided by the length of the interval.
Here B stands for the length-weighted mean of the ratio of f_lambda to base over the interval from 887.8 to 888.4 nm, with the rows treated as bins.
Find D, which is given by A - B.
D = -0.001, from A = 1.01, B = 1.011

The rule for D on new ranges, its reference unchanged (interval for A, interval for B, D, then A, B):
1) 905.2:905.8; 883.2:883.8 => -0.029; 0.98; 1.009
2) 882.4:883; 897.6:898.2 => -0.006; 0.96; 0.967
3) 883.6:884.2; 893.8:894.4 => 0.038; 1.02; 0.984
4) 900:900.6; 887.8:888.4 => 0.020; 1.03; 1.011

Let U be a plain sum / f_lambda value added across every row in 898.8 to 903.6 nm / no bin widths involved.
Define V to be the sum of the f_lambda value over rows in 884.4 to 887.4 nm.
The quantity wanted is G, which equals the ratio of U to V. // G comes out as 1.5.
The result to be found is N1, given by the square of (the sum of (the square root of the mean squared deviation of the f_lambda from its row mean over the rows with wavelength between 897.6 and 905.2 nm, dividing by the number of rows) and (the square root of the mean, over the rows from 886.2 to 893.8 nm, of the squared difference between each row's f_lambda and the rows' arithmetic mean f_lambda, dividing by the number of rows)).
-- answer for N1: 0.017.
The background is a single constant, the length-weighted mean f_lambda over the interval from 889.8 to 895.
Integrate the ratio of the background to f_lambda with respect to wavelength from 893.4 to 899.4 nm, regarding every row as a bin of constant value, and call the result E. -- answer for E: 6.12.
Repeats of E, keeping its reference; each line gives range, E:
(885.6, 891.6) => 5.96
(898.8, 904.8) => 6.12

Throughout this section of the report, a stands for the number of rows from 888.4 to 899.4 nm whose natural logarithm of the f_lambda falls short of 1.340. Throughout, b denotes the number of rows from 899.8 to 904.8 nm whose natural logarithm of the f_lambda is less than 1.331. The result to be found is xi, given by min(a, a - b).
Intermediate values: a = 19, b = 11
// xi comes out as 8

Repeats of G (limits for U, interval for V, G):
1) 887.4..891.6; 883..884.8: 2.3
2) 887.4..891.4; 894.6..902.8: 0.5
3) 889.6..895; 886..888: 2.5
